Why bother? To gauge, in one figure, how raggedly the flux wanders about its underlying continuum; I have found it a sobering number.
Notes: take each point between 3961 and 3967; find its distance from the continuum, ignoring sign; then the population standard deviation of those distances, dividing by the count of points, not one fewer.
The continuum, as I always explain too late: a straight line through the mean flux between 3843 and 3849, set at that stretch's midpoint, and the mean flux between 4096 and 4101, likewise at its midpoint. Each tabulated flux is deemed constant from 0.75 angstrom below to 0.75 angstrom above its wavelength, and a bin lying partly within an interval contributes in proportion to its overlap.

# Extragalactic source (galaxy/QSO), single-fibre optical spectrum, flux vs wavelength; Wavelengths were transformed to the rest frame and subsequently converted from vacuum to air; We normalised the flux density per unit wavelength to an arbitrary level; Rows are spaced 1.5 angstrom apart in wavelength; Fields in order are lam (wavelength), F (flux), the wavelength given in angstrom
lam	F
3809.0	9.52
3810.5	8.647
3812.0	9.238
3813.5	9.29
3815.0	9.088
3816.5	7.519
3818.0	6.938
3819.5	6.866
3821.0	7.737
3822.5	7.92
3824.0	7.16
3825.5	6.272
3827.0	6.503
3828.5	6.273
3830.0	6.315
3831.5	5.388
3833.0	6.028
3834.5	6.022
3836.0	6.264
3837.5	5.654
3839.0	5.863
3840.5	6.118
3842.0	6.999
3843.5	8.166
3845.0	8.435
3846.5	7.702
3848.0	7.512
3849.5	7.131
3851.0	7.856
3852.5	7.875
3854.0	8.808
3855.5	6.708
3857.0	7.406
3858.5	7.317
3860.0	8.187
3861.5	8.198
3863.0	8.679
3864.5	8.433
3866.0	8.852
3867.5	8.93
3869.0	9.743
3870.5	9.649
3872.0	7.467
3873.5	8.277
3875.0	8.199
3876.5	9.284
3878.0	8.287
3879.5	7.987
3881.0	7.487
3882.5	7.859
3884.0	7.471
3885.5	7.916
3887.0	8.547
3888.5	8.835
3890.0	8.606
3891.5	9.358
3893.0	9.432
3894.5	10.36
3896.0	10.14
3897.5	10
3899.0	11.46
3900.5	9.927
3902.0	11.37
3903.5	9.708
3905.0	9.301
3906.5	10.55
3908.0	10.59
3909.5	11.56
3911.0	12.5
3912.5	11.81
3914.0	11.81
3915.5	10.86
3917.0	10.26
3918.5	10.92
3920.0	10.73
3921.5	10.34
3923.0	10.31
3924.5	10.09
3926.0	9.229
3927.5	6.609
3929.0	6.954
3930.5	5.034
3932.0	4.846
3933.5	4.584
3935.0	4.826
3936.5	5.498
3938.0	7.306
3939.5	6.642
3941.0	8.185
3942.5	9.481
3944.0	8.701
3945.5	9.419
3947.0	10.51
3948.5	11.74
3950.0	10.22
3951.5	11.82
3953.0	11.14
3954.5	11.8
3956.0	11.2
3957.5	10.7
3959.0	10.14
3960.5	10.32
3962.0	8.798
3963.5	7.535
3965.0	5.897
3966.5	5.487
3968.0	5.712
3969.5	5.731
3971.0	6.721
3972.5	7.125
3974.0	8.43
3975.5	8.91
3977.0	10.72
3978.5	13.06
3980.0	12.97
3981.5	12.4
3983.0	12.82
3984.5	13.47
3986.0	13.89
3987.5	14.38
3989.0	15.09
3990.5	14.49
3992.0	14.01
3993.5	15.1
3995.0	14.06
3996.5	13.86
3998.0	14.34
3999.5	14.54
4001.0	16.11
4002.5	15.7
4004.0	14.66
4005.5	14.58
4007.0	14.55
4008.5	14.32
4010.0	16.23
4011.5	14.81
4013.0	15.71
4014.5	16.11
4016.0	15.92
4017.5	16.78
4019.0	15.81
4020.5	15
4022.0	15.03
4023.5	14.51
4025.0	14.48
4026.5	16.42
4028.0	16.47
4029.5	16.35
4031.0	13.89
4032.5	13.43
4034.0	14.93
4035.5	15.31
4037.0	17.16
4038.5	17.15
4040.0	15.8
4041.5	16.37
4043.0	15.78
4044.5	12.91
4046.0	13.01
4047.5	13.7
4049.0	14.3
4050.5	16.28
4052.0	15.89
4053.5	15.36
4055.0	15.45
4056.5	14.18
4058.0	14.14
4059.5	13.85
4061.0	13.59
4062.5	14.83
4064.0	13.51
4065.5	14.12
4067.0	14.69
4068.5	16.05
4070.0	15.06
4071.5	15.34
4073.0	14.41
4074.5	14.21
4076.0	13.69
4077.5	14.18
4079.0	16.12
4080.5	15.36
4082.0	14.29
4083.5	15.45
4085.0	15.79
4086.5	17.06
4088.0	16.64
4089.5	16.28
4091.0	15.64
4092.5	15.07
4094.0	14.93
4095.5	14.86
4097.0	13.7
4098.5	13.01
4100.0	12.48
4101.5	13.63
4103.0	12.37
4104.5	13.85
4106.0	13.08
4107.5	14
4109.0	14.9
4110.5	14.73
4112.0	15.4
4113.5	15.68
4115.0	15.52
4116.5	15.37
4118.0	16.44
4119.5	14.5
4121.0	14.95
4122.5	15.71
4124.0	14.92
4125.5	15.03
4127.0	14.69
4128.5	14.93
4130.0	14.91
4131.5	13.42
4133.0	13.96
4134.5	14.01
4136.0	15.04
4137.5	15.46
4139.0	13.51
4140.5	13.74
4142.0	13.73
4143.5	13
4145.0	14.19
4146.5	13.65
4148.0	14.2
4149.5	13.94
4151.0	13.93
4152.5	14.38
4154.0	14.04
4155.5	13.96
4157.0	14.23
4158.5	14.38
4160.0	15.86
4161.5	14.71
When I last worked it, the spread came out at 1.4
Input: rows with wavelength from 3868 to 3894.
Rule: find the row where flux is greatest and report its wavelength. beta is 3869.0 angstrom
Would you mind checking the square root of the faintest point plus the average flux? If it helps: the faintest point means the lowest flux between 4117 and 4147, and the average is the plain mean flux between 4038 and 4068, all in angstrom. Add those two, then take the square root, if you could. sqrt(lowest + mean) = 5.3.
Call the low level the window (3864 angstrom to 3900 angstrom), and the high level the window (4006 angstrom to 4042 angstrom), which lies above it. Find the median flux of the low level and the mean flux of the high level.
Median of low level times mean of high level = 135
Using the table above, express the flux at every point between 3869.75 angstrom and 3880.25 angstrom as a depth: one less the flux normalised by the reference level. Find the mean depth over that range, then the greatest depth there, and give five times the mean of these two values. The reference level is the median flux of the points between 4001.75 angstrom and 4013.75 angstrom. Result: 2.3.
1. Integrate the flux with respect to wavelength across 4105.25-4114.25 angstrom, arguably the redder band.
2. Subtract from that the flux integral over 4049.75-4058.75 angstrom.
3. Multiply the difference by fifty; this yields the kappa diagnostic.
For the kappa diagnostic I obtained -263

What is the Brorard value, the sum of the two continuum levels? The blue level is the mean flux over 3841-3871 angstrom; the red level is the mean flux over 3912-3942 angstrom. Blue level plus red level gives 16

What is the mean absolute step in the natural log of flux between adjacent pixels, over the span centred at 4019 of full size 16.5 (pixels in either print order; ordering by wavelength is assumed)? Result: 0.043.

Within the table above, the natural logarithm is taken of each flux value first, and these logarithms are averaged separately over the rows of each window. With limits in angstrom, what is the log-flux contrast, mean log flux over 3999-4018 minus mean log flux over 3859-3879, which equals 0.6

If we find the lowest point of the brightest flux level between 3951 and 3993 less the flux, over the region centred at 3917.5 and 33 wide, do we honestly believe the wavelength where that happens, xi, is 3911.0 angstrom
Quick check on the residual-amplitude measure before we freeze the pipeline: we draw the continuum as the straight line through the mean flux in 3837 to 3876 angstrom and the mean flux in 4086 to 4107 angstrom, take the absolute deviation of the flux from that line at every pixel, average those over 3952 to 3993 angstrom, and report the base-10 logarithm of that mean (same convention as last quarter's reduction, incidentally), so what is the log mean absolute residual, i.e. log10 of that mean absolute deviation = 0.39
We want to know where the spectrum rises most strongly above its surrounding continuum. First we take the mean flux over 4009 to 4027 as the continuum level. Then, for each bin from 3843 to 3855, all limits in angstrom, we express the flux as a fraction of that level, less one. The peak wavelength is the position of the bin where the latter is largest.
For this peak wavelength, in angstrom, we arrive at 3854.0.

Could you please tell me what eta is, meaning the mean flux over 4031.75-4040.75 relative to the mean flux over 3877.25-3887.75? 2.0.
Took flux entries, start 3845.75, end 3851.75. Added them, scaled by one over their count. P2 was 7.6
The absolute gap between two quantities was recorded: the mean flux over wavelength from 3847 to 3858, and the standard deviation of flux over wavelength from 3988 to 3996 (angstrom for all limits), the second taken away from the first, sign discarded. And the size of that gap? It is 7.1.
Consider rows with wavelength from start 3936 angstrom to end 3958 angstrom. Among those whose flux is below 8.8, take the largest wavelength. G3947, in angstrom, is 3944.0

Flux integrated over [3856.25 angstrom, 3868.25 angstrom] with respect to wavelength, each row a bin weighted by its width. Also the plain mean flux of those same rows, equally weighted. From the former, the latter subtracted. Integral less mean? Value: 91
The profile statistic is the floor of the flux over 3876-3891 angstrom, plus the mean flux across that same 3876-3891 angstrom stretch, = 16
